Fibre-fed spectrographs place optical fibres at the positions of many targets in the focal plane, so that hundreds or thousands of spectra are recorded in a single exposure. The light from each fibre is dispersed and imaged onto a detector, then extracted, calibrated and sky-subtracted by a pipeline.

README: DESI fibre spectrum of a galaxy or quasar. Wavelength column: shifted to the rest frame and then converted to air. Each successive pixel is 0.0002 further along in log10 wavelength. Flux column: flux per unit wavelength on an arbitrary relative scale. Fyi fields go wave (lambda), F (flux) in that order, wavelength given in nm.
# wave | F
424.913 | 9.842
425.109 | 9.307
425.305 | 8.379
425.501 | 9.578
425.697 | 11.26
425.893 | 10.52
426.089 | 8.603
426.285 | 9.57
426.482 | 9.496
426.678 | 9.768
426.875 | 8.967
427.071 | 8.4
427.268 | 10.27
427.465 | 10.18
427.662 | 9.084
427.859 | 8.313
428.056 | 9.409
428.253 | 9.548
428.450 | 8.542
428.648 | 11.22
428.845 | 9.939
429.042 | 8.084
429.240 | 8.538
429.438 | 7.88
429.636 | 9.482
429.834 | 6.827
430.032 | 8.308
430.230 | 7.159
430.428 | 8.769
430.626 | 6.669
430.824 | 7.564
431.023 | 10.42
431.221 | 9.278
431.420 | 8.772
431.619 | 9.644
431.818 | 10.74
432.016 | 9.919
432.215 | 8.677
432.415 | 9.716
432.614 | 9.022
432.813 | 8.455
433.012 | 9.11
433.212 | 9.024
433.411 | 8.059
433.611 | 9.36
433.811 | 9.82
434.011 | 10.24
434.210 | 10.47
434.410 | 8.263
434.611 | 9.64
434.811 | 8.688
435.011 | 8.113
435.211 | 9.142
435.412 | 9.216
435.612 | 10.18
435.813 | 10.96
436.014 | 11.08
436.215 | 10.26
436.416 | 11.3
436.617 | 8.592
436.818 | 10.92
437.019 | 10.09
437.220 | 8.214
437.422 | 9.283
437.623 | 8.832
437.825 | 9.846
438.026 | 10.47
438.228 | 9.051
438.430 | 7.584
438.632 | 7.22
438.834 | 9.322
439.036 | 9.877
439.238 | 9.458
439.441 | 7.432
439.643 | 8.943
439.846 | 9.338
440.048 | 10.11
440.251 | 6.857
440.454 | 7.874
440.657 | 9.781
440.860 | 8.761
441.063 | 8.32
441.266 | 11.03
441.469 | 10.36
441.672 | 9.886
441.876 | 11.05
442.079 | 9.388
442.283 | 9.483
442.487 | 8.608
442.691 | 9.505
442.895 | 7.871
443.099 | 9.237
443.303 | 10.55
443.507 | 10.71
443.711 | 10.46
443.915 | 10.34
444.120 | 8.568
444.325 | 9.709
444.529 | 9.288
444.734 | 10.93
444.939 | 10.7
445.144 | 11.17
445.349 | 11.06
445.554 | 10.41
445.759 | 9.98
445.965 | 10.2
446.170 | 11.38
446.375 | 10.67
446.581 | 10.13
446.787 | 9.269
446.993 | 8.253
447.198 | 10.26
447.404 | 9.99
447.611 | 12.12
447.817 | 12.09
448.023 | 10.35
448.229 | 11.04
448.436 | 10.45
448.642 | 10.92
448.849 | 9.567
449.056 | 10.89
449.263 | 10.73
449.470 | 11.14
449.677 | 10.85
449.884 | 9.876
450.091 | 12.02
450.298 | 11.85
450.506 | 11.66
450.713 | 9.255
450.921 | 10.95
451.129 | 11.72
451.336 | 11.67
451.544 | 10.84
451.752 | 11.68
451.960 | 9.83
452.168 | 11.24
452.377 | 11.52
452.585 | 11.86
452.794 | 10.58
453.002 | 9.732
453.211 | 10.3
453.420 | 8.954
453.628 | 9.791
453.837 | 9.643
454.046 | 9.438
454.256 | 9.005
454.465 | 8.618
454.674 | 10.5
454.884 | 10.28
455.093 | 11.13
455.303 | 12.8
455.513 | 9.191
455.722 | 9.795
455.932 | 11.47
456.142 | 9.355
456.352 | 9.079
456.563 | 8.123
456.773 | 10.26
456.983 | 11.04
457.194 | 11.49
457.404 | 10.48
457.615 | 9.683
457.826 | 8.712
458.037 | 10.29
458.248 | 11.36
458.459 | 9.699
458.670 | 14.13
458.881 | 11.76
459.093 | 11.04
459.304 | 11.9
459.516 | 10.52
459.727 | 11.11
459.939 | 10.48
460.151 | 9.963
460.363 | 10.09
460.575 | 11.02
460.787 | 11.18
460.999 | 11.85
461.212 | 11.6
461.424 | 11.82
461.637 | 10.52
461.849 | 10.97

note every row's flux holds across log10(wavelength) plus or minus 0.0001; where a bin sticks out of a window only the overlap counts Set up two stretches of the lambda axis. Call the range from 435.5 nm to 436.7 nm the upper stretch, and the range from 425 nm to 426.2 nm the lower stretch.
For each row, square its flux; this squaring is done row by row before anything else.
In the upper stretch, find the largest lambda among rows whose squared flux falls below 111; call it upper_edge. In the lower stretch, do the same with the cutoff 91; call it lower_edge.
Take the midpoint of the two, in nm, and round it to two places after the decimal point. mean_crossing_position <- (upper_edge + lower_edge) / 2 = 431.35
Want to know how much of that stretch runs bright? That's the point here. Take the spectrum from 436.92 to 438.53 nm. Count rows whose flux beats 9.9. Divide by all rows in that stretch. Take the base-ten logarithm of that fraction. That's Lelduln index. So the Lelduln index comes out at -0.60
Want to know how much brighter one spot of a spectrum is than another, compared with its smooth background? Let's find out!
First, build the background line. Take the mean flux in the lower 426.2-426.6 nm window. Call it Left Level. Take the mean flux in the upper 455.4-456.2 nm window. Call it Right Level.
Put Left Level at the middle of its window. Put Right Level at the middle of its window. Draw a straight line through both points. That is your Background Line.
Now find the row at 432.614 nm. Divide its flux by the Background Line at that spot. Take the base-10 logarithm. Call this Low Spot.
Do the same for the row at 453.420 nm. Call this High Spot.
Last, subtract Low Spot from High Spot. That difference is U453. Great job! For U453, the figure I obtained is -0.02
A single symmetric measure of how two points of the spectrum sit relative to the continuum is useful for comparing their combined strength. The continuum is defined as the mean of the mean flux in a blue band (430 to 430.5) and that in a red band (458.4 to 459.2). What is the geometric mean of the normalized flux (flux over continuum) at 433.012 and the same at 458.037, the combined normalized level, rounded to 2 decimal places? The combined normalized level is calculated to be 0.98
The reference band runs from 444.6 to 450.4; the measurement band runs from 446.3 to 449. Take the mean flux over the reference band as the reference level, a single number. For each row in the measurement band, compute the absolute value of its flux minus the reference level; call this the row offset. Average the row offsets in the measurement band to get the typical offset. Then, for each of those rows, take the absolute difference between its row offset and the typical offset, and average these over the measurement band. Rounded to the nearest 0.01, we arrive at 0.57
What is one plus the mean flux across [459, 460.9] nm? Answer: 11.8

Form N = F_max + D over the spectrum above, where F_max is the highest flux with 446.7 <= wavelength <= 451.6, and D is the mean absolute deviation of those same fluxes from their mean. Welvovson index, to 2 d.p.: 12.90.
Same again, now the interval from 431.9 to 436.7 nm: 12.08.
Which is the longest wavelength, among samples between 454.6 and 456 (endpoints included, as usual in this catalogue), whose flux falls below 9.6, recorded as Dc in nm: 455.513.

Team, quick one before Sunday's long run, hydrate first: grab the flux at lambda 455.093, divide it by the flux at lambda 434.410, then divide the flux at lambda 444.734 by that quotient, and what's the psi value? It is 8.1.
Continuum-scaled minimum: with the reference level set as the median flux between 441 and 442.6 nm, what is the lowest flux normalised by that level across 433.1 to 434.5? 0.832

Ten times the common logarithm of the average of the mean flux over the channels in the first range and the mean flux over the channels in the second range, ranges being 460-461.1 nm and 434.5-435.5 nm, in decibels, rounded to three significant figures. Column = 9.95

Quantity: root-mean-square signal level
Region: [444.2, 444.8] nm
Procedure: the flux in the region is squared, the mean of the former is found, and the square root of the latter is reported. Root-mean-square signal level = 10.0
